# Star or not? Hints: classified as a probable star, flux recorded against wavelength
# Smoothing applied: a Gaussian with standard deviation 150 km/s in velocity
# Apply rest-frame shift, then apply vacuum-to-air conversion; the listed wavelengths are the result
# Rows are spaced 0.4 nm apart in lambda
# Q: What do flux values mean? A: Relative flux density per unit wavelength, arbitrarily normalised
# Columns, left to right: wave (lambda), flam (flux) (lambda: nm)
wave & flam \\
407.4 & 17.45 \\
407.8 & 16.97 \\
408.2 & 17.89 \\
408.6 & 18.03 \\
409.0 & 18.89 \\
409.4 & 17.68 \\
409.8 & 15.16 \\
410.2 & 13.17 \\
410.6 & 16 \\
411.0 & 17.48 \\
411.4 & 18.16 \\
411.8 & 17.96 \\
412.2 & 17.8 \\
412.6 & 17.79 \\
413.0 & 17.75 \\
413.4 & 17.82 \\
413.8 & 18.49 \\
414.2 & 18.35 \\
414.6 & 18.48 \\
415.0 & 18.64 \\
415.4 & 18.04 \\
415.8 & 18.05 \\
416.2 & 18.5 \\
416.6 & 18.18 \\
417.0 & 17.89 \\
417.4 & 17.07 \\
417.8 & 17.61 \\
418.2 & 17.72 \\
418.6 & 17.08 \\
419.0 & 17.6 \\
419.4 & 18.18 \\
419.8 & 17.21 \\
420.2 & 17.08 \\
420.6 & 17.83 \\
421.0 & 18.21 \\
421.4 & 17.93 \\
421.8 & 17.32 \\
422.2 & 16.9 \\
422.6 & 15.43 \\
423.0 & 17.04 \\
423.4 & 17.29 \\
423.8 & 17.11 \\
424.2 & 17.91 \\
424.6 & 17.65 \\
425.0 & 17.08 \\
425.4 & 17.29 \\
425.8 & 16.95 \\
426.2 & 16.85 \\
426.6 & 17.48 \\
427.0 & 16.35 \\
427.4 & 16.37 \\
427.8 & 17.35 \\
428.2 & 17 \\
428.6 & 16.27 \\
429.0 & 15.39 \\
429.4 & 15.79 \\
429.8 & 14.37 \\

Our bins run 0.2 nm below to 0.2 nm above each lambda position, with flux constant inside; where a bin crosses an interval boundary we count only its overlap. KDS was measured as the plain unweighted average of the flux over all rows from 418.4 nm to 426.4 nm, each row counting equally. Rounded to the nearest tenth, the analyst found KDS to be 17.3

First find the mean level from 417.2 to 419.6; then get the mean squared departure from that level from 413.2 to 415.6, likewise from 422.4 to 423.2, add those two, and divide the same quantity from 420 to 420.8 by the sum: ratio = 0.05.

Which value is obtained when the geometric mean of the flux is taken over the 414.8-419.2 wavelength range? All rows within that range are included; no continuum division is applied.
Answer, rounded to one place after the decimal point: 17.8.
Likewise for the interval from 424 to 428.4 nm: 17.1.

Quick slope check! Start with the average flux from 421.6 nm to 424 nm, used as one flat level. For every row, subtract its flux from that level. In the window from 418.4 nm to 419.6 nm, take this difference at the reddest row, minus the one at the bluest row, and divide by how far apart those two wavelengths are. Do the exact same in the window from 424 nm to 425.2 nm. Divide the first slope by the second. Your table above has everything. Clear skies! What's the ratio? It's -1.3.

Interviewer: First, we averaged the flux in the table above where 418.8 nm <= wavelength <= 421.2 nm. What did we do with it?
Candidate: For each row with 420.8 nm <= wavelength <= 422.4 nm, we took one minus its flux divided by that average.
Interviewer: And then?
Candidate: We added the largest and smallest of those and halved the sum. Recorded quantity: 0.007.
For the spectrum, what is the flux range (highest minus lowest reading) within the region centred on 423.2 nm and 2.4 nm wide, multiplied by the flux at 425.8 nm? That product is 42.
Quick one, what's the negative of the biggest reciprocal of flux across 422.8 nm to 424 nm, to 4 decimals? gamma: -0.0587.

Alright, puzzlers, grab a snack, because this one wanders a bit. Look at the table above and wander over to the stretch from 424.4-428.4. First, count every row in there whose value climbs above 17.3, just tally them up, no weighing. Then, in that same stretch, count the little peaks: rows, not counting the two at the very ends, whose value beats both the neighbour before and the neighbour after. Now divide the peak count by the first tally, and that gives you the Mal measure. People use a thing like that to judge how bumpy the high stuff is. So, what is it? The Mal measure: 1.00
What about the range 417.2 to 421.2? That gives 0.33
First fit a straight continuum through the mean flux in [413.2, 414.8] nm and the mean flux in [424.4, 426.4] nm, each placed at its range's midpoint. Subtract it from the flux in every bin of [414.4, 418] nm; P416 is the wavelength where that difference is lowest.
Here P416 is 417.4 nm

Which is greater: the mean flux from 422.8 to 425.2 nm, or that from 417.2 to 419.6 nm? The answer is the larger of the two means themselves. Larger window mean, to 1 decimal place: 17.5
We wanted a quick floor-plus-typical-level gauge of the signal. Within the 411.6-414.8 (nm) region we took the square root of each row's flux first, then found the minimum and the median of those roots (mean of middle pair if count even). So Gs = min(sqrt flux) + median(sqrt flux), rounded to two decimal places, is 8.44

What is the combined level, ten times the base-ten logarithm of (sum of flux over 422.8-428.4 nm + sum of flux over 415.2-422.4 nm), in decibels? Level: 27.5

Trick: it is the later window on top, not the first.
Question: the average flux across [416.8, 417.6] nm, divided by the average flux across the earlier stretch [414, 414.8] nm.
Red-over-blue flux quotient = 0.95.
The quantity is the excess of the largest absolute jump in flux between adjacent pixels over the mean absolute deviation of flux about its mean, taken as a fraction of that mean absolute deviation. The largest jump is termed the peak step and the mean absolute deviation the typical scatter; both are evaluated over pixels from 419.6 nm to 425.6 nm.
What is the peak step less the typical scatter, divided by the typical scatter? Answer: 2.8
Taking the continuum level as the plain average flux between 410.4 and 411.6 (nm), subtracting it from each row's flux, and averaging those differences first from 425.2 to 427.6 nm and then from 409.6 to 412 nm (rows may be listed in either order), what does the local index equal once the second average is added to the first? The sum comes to -1.2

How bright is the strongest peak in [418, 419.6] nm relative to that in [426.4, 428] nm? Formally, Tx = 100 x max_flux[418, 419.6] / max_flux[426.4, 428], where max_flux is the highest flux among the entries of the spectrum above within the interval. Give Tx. 104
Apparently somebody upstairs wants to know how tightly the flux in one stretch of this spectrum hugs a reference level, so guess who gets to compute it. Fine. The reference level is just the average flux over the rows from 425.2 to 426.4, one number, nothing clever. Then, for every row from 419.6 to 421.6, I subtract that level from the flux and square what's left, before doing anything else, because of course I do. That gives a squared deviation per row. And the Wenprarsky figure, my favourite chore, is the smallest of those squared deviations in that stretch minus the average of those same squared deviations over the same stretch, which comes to -0.57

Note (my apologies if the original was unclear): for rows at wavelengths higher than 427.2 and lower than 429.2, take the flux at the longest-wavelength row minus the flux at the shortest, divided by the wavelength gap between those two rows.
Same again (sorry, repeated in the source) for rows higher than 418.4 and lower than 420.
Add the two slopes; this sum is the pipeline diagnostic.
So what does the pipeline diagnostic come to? -0.5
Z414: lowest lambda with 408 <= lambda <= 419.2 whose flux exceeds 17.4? 408.2 nm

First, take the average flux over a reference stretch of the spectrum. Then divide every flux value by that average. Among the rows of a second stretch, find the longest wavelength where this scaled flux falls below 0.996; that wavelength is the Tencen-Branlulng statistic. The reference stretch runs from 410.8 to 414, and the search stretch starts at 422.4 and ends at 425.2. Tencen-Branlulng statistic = 425.0 nm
